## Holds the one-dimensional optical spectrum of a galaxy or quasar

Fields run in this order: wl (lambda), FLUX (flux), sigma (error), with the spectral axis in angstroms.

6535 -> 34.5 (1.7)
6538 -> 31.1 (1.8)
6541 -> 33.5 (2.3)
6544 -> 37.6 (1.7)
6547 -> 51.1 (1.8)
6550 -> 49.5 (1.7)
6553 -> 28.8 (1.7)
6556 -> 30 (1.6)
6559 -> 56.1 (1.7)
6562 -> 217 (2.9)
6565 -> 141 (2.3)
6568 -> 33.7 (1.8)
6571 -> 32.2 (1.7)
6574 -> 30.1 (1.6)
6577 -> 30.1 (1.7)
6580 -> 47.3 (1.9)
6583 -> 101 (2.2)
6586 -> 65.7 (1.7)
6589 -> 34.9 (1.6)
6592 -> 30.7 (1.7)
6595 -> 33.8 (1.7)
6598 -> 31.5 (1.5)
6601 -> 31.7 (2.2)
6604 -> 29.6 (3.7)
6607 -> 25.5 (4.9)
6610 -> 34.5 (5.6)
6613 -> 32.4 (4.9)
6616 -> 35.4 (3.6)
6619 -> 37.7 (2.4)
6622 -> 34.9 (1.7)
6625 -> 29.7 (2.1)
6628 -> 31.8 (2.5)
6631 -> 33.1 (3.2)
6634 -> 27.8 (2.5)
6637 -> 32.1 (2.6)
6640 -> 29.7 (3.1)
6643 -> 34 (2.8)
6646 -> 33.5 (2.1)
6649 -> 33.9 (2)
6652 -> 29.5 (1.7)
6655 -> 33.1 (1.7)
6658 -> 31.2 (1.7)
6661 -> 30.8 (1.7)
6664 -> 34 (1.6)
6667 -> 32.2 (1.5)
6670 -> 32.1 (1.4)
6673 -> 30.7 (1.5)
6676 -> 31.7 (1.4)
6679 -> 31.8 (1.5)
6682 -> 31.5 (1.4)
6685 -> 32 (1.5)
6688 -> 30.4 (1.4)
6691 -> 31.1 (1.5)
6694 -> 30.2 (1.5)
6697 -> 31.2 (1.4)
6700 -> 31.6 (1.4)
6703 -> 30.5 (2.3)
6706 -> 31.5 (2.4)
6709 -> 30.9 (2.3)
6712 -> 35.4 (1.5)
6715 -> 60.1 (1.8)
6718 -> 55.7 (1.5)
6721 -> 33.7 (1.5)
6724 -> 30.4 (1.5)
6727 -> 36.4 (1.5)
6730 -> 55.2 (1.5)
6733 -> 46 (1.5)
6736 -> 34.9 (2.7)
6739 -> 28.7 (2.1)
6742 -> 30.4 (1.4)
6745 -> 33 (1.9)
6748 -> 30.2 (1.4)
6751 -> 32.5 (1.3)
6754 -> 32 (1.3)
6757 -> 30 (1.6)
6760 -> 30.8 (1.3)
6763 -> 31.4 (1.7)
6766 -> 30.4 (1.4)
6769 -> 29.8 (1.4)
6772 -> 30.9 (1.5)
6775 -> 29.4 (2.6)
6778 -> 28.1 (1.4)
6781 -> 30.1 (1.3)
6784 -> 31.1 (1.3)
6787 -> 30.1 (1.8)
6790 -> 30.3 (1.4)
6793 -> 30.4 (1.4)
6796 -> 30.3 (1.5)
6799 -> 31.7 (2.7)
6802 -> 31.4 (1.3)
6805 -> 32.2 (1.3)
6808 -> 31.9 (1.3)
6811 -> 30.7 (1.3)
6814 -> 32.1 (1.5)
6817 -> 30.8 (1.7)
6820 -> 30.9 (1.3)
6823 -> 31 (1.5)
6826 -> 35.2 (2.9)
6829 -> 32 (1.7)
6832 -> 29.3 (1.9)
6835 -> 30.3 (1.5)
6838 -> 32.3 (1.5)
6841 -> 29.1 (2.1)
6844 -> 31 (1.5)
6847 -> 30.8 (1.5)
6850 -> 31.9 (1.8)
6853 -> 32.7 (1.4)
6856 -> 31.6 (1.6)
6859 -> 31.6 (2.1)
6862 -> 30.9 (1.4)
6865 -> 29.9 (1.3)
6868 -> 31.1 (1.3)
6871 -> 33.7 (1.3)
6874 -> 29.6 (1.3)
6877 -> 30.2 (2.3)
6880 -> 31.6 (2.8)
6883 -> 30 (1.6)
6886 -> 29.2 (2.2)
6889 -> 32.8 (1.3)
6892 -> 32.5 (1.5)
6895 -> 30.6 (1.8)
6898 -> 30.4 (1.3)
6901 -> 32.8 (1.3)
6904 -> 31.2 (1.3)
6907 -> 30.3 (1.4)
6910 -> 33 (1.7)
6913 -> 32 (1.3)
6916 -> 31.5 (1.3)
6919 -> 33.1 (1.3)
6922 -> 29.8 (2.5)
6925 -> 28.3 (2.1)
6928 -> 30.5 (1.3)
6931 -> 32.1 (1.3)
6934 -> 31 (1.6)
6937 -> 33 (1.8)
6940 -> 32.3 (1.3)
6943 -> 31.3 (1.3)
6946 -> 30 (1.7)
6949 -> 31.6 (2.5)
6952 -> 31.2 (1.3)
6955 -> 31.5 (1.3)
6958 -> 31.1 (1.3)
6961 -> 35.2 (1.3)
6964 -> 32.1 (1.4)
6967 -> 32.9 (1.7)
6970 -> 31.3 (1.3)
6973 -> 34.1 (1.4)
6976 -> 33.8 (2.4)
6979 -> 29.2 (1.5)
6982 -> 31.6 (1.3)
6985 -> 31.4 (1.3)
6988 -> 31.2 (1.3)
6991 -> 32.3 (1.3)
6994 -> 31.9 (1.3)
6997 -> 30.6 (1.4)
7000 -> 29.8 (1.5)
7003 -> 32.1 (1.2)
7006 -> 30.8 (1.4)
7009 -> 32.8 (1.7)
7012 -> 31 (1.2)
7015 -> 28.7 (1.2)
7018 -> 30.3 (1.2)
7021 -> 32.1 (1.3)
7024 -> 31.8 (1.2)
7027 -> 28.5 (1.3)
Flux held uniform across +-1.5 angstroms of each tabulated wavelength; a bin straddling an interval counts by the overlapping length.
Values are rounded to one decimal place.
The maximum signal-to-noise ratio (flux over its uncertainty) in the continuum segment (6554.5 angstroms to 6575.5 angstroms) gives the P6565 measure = 74.8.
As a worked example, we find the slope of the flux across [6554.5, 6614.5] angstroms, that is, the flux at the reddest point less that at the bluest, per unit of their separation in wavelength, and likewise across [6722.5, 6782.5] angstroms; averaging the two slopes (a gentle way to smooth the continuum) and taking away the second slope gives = 0.02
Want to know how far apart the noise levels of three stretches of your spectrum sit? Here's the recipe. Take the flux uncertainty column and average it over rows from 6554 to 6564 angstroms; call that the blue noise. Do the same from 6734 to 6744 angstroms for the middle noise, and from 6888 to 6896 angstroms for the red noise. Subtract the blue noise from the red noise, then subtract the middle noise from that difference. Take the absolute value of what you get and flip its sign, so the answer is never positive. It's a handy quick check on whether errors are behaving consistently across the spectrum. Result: -2.6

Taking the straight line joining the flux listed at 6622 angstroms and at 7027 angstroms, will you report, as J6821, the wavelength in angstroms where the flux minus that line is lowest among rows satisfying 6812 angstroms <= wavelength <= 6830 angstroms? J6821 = 6817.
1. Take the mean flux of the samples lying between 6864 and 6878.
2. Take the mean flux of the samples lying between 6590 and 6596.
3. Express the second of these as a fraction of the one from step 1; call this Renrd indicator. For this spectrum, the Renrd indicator 1.04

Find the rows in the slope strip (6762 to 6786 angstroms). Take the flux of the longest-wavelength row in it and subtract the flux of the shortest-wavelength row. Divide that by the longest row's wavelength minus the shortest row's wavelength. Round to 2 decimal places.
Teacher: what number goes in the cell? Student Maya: -0.01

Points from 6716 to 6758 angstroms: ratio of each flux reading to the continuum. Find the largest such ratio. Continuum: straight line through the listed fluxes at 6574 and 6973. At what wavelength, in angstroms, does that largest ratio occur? 6718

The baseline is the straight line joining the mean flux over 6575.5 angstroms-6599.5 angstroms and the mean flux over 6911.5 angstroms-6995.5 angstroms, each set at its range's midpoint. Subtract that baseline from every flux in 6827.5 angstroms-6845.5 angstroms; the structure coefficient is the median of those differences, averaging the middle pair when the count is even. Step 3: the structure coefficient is -6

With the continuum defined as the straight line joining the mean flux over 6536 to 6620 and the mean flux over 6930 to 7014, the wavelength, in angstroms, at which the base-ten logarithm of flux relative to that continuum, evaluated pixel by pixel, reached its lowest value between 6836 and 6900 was 6841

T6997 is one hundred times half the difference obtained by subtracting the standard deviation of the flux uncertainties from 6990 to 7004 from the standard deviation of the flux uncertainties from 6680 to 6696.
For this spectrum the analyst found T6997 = -3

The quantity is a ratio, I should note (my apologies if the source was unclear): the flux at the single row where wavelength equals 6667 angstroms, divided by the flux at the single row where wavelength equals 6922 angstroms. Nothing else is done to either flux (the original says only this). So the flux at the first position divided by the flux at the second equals 1.08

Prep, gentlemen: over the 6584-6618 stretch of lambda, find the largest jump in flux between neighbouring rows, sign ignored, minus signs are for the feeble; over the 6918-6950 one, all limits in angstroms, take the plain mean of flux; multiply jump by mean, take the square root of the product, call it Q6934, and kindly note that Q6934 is 31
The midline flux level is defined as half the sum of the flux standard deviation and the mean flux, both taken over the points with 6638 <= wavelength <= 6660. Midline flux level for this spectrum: 17.0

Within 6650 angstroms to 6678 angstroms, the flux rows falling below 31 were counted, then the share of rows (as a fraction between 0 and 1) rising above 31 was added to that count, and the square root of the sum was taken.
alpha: 1.9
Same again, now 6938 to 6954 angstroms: 1.3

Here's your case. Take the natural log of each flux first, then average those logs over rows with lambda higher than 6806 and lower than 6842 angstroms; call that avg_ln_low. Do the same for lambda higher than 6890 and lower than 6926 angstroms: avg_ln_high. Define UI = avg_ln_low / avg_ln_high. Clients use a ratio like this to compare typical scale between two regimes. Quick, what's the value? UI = 1.000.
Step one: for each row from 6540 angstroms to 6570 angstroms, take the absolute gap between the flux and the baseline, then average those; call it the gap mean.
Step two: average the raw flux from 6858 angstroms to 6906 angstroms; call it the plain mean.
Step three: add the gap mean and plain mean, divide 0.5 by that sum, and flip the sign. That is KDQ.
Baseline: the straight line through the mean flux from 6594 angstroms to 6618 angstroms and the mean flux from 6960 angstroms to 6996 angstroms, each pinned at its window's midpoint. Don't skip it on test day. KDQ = -0.007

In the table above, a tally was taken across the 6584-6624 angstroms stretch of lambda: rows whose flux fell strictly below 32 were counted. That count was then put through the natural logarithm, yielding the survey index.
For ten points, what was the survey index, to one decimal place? 1.6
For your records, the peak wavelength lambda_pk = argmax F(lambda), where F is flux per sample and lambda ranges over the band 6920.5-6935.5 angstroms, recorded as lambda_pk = 6931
